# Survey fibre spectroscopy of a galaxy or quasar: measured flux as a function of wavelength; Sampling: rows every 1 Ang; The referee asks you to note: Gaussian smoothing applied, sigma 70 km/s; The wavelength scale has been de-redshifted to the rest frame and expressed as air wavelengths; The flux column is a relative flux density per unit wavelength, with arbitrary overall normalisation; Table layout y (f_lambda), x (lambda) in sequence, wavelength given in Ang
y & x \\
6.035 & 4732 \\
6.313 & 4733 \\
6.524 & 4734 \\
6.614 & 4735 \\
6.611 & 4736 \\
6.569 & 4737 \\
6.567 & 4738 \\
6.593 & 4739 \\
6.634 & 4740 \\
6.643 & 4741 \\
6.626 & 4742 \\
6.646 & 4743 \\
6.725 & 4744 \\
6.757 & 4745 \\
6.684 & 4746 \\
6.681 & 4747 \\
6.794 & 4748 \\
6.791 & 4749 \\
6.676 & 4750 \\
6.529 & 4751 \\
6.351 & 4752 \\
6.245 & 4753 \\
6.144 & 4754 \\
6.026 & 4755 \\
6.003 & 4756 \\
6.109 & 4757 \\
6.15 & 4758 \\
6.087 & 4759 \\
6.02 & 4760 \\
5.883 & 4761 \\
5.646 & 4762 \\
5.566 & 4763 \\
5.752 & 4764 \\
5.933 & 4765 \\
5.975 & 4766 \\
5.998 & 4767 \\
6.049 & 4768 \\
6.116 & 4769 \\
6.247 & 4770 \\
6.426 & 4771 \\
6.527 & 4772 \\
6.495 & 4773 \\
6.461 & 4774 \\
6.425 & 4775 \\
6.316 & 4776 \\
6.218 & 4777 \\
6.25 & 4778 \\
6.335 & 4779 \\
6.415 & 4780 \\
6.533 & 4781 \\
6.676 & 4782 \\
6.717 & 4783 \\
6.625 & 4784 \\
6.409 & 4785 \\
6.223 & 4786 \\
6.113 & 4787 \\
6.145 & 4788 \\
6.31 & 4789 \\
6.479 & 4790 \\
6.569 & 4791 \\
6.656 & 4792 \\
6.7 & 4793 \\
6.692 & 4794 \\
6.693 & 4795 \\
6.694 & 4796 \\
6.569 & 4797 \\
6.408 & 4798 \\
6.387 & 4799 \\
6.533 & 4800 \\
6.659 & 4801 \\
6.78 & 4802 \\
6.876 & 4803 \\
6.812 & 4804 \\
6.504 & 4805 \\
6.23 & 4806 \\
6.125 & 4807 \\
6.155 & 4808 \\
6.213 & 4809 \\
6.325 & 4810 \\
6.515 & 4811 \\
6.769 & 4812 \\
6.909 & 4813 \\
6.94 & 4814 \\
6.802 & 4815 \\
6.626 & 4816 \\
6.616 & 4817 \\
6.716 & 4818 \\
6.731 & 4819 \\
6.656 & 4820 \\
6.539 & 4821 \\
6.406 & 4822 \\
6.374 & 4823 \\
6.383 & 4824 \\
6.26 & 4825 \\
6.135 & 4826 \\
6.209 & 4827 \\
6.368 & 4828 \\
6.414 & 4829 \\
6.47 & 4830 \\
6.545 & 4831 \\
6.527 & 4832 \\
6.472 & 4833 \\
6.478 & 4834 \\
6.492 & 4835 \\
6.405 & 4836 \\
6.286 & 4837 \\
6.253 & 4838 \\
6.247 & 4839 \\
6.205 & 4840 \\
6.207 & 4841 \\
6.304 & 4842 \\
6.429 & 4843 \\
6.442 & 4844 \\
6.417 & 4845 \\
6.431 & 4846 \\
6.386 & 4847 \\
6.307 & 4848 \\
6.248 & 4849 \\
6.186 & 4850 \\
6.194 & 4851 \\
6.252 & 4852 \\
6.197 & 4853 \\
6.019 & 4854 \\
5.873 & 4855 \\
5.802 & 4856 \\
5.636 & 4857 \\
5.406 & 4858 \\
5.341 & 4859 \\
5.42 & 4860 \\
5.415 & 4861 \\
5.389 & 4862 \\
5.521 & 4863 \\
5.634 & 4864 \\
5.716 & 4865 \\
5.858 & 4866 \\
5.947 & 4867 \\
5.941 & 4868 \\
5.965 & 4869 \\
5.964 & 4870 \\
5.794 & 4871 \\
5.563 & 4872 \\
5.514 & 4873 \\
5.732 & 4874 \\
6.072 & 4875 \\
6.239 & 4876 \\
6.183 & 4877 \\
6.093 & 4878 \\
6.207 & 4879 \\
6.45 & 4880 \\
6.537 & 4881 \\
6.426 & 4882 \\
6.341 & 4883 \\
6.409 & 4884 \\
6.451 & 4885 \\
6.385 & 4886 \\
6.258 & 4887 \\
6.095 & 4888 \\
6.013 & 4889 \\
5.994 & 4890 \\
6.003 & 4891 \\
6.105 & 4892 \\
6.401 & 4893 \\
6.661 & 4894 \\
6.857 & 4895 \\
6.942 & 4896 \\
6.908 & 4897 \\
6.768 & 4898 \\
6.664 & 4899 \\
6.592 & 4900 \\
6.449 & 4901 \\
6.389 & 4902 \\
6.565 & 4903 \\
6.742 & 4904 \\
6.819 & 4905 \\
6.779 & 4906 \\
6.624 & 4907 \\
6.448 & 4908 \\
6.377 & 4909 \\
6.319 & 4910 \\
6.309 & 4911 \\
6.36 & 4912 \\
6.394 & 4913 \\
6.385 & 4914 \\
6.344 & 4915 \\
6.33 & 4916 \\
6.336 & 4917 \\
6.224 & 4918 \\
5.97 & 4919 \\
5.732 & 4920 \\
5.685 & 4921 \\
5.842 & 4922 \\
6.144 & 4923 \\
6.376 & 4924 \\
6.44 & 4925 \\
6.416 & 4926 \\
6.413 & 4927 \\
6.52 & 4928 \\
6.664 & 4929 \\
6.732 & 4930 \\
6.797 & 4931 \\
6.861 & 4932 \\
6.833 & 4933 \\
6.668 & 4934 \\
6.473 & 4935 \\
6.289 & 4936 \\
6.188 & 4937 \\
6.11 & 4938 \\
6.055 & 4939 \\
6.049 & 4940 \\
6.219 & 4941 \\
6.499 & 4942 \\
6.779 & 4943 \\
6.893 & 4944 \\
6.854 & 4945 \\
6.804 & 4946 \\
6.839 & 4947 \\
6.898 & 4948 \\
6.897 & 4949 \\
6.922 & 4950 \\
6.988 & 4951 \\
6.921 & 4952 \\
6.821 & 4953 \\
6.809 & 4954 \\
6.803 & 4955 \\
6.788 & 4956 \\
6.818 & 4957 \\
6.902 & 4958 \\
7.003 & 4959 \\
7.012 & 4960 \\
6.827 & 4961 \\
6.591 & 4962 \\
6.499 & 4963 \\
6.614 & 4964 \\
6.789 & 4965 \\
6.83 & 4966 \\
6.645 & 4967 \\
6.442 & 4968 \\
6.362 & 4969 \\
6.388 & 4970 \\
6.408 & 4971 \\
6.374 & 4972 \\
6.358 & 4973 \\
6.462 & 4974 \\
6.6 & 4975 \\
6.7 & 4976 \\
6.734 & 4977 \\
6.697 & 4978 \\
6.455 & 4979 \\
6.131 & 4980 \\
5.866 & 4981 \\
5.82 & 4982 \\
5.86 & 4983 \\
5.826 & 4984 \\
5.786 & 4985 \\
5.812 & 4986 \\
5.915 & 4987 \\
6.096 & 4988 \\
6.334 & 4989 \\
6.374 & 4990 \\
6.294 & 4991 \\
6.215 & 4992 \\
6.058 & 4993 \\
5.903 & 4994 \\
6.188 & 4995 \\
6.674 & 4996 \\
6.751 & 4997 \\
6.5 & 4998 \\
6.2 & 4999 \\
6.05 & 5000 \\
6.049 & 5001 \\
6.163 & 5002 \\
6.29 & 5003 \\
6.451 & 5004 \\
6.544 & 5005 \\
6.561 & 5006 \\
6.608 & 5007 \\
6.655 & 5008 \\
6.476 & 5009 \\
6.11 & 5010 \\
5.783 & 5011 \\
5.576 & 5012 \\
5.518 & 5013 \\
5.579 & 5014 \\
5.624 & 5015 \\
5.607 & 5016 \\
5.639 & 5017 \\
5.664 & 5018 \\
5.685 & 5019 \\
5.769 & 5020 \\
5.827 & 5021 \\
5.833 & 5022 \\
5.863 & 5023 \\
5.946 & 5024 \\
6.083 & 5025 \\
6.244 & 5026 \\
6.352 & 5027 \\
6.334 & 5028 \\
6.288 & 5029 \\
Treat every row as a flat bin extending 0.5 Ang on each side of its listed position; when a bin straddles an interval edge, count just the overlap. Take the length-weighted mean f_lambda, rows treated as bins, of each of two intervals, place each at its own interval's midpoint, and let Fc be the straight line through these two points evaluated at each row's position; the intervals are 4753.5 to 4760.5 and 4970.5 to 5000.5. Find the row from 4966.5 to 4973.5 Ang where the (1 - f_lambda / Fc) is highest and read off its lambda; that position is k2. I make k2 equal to 4973 Ang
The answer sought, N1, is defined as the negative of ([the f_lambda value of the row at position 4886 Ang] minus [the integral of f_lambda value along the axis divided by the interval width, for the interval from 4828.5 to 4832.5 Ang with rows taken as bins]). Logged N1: 0.1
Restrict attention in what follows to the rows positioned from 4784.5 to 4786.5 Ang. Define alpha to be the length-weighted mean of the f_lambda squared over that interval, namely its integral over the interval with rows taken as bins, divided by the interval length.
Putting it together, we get 39.9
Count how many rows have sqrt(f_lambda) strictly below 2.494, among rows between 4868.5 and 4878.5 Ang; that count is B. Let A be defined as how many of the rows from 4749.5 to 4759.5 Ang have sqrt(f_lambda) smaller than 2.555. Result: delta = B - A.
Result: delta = 1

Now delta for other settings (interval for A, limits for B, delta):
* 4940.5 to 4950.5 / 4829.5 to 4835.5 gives -2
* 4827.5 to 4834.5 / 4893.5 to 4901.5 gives -6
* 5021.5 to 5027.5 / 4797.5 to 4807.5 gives -5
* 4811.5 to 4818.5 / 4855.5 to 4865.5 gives 10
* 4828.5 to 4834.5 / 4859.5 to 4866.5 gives 2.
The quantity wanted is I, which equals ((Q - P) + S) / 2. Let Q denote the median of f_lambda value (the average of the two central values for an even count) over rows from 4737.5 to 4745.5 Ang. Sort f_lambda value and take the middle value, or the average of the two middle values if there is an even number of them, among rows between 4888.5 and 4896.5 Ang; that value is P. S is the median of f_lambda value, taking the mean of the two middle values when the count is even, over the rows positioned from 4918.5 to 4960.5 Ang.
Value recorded 3.57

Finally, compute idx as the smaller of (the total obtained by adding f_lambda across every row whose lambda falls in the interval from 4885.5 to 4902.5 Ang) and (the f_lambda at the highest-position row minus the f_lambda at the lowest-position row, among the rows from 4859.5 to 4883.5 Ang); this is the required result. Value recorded 0.9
